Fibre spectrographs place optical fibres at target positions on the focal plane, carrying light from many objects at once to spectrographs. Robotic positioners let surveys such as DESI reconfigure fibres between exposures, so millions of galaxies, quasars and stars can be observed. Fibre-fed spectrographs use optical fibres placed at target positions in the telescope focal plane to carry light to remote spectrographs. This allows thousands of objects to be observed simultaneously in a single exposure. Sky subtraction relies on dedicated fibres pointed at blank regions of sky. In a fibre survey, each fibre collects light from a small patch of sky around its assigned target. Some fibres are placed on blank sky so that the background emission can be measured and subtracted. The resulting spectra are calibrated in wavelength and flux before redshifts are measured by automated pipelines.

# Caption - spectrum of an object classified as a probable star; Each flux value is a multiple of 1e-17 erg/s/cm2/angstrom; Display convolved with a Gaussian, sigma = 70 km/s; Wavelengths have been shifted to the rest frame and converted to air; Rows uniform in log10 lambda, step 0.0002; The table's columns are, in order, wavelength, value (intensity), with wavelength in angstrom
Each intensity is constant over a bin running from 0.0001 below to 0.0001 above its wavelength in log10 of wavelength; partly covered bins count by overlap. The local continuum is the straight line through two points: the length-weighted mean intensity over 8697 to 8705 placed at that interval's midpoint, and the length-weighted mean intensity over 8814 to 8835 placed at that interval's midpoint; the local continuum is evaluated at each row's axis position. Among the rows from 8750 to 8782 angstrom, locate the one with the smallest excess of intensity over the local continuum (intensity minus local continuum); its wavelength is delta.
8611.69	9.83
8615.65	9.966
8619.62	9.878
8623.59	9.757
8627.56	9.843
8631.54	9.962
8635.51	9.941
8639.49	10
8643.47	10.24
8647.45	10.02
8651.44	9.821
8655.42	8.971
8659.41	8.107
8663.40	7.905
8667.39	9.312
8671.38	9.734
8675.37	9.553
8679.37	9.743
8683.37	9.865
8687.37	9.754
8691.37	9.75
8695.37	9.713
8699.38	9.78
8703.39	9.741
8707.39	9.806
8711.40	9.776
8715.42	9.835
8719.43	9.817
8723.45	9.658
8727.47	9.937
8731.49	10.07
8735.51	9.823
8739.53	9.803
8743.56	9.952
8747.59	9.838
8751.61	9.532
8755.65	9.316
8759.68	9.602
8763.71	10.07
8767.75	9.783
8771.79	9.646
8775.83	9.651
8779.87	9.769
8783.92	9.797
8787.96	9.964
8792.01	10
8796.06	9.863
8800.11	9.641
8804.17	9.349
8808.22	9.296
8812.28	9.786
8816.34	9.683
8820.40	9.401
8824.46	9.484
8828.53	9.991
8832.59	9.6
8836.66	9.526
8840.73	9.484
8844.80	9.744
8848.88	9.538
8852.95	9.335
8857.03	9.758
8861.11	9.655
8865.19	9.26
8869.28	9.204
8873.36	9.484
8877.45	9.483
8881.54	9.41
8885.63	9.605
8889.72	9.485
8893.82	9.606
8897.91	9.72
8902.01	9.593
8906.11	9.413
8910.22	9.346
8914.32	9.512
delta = 8755.65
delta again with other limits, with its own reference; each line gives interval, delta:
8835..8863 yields 8852.95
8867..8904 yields 8869.28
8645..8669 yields 8663.40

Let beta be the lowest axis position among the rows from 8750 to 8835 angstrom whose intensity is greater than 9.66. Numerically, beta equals 8763.71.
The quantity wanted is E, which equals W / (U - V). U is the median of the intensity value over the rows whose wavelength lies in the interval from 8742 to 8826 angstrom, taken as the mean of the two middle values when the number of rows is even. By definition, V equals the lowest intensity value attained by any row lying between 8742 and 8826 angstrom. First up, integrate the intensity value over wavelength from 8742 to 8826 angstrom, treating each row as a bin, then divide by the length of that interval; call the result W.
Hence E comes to 25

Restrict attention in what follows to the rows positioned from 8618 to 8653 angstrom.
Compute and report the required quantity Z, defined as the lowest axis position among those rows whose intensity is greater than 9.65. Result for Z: 8619.62 angstrom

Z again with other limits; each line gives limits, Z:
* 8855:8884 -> 8857.03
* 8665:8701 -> 8671.38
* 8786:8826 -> 8787.96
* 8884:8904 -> 8897.91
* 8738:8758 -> 8739.53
